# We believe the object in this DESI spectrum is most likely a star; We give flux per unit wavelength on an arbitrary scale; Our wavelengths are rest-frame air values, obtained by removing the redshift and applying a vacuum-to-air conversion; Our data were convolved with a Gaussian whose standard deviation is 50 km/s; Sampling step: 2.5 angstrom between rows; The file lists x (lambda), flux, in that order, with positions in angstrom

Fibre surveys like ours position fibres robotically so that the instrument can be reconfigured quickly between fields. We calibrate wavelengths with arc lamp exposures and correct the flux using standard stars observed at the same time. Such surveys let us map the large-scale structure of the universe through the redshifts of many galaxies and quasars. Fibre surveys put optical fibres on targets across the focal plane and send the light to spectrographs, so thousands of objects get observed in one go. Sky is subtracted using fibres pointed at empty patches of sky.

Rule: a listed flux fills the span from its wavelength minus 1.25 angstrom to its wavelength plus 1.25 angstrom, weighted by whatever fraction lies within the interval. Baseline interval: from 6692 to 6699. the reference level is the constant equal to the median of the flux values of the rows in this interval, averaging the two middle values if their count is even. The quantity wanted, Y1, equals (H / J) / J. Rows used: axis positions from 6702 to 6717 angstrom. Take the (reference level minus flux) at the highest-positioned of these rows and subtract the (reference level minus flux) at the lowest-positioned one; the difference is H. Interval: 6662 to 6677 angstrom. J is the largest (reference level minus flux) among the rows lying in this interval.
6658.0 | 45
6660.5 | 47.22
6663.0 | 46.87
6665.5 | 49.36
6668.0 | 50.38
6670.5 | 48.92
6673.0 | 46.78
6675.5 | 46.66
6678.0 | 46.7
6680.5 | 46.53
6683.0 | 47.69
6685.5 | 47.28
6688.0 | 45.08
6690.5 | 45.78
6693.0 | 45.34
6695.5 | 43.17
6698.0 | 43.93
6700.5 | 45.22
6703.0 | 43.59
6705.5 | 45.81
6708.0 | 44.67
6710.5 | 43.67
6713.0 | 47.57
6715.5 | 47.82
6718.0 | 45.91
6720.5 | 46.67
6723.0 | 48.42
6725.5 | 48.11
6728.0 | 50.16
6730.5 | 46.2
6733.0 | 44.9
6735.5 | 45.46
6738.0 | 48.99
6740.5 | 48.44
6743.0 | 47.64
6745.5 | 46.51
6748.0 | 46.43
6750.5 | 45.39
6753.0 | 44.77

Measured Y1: -0.6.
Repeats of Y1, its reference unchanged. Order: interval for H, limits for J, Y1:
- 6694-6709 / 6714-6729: -0.4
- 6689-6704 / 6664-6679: 0.3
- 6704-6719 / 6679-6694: -0.1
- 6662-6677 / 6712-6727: 0.1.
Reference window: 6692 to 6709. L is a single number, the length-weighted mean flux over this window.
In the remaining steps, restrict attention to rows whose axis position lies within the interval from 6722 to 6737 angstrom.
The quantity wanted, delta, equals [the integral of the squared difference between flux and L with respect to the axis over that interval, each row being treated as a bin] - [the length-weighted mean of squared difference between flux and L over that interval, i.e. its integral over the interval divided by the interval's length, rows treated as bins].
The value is 150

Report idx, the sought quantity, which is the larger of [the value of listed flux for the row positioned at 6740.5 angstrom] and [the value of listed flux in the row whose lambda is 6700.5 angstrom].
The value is 48.4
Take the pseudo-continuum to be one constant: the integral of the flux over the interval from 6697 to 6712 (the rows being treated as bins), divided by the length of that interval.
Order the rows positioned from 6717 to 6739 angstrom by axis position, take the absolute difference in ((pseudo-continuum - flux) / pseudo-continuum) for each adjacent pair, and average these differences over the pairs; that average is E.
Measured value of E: 0.0399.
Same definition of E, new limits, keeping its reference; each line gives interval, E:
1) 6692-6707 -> 0.0362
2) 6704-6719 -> 0.0368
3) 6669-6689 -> 0.0200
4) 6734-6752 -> 0.0267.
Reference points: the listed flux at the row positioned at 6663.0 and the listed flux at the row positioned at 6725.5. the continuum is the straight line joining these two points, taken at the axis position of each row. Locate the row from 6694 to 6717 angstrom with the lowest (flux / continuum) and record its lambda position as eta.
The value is 6695.5 angstrom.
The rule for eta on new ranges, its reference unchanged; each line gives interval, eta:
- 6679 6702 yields 6695.5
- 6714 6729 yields 6718.0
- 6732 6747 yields 6733.0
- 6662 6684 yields 6680.5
